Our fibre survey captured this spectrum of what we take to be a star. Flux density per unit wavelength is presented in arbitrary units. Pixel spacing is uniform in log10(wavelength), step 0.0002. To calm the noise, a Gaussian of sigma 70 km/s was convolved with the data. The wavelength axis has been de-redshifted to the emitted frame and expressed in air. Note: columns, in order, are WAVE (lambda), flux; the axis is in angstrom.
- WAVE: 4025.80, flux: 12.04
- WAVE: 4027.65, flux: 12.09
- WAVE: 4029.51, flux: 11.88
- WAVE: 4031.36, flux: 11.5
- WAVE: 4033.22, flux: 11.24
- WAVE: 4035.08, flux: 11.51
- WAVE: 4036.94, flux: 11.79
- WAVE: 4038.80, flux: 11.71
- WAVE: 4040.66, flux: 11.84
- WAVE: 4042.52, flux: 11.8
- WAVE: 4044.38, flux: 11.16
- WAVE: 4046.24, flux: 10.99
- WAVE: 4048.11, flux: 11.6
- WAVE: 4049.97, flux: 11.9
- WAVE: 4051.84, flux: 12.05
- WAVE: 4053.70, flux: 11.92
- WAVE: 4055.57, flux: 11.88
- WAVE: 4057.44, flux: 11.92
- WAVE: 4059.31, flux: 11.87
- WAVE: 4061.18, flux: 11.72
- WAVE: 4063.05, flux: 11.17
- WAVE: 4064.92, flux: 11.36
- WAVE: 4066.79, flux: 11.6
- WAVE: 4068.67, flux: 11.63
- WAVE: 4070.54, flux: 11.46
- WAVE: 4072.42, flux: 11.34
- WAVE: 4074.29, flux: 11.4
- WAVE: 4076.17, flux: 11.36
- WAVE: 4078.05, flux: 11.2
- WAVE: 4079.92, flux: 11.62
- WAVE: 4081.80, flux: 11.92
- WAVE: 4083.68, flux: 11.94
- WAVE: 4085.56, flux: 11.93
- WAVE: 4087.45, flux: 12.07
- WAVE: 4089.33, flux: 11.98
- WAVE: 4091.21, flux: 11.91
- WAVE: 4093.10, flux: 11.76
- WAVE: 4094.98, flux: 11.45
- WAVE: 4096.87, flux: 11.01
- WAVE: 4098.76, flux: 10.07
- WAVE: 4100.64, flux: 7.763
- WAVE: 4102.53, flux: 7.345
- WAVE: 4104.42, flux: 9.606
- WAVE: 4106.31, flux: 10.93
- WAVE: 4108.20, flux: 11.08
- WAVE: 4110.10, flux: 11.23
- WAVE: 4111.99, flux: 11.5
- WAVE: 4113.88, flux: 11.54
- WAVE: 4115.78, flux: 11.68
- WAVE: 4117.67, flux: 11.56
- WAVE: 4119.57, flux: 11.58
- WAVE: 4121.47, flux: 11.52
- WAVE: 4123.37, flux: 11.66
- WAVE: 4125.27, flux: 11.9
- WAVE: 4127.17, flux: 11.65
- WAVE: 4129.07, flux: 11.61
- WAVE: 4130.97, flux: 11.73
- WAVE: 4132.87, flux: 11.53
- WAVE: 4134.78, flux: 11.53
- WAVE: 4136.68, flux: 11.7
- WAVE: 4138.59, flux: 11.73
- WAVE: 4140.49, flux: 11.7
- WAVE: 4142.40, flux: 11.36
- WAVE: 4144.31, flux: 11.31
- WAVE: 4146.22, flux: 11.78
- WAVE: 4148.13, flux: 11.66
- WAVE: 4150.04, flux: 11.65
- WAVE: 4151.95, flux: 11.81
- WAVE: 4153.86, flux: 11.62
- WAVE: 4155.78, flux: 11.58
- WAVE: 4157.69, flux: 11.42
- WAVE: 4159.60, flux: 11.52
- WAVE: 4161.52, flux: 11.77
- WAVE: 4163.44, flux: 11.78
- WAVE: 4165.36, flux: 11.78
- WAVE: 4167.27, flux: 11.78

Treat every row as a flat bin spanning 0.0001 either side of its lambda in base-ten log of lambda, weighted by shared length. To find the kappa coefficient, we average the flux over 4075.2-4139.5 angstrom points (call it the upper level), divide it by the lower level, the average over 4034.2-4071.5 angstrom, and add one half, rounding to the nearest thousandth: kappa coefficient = 1.466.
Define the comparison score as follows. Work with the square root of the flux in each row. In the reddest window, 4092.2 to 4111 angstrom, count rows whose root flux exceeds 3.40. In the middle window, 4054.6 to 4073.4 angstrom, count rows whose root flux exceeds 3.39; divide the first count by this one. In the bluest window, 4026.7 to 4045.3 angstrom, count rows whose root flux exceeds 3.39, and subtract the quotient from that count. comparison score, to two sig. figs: 7.8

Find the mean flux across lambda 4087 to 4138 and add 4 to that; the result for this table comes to 15.1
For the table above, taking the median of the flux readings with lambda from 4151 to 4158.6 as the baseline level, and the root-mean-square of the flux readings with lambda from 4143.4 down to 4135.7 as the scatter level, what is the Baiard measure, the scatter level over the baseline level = 1.00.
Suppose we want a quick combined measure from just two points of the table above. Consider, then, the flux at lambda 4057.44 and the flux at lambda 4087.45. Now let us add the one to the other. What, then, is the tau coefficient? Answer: 24.0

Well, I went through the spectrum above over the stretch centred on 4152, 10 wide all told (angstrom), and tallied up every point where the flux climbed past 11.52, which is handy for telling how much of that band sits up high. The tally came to 5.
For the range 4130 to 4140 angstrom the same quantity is 5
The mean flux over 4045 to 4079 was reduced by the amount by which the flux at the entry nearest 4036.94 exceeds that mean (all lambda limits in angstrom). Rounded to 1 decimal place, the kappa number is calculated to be 11.4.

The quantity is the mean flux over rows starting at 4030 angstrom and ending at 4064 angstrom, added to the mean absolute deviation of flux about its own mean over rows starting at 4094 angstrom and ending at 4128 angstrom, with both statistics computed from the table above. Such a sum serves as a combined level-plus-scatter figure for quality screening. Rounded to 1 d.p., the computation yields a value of 12.6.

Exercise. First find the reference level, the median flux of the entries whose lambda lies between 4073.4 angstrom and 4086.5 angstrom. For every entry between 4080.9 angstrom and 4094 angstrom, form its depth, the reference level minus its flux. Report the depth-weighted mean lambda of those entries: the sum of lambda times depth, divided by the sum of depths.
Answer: 4087.0 angstrom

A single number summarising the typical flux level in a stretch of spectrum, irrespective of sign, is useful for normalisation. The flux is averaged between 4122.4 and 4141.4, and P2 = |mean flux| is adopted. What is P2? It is 11.7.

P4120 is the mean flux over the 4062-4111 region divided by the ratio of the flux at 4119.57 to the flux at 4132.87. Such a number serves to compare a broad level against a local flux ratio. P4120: 11.03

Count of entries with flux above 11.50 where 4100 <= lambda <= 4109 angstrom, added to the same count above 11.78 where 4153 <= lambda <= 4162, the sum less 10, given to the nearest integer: -10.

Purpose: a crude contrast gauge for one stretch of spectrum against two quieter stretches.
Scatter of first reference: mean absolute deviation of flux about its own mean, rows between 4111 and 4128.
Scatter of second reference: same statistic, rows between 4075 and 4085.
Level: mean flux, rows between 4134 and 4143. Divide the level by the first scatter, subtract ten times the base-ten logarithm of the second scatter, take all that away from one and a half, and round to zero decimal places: -133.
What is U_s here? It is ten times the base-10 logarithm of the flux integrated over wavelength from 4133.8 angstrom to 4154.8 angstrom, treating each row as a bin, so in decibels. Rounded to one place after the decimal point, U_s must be 23.9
